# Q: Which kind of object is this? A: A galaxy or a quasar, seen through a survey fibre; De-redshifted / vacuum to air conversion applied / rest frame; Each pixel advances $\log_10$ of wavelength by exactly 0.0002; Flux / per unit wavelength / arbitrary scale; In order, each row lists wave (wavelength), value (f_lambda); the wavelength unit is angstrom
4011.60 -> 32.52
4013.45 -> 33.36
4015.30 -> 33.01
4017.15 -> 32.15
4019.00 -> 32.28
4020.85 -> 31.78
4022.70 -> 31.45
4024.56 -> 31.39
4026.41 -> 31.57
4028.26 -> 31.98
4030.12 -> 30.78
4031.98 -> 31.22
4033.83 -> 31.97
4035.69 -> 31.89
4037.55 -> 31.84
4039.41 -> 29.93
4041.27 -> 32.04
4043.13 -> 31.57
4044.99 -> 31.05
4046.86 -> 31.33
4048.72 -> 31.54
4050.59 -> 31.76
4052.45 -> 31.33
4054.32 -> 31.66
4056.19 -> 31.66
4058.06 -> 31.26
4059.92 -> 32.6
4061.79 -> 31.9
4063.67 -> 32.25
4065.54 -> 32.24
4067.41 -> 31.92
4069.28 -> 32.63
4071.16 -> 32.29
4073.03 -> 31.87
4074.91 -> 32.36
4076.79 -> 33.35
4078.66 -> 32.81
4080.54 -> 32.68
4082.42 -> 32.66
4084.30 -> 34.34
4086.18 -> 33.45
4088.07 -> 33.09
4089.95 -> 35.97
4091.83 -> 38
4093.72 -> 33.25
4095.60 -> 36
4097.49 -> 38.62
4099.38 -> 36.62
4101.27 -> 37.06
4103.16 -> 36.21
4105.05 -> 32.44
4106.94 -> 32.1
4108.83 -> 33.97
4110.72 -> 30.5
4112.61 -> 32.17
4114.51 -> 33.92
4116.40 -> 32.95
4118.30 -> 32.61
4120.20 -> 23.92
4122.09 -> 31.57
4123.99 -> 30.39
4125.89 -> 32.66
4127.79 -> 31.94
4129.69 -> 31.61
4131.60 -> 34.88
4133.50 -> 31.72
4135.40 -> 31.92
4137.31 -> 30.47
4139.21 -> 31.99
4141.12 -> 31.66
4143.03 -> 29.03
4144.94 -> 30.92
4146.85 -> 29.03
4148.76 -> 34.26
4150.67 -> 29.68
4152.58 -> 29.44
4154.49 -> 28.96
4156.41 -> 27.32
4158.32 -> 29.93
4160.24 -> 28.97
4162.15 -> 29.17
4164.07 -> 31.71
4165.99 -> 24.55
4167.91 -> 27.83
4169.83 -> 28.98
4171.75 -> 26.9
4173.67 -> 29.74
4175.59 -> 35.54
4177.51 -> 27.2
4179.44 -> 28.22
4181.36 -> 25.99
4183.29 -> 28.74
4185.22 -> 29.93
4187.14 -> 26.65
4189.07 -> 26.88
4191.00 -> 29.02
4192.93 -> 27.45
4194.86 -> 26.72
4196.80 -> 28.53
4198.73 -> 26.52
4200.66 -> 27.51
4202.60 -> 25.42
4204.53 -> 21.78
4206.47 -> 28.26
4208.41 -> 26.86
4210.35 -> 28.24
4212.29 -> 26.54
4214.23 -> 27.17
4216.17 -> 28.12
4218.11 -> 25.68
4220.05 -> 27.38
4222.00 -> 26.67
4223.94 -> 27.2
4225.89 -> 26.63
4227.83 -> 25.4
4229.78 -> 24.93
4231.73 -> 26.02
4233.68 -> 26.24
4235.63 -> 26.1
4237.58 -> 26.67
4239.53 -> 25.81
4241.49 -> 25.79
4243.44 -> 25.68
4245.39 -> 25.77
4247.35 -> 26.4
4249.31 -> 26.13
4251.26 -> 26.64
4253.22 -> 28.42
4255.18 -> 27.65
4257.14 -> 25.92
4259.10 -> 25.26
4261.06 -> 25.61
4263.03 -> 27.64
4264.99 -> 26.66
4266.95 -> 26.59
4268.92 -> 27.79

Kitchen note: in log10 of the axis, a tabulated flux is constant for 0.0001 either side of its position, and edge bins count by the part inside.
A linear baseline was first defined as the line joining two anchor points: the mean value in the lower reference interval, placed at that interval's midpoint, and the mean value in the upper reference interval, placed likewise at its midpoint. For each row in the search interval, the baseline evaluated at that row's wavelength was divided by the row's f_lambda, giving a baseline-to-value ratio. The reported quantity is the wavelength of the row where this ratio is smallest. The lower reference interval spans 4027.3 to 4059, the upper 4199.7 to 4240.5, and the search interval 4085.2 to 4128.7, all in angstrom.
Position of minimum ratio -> 4097.49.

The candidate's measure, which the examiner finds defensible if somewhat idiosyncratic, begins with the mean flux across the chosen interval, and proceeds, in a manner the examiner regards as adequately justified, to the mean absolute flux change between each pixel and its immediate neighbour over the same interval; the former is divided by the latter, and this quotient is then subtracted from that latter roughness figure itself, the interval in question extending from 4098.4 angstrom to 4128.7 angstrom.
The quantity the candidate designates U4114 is -11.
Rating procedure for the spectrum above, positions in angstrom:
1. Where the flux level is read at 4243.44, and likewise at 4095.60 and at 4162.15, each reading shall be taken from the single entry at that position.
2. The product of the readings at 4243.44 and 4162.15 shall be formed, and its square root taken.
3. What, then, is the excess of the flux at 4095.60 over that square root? 8.6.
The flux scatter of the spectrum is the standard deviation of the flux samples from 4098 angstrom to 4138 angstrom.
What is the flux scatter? 2.7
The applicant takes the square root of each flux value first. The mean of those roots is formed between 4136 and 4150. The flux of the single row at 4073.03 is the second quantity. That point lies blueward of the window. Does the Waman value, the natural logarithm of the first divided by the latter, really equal -1.74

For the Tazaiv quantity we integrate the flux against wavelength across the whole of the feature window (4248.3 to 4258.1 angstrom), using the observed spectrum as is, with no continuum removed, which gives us 264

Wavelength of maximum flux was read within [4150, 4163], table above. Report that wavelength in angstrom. 4158.32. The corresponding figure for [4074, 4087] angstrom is 4084.30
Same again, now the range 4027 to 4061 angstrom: 4059.92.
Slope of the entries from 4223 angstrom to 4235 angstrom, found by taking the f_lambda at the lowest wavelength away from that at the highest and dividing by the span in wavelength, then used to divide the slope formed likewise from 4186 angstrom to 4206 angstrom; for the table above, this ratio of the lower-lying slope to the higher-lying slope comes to 2.8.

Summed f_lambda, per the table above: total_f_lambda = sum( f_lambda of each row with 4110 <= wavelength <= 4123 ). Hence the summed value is 218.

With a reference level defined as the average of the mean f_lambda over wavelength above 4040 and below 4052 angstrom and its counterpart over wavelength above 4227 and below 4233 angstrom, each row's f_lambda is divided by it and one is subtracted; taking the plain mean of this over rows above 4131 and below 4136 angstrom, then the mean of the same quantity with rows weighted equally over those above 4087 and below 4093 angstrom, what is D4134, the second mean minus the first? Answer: 0.10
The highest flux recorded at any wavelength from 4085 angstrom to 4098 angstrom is 38.62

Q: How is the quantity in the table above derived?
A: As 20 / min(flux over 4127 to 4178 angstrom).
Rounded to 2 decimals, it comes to 0.81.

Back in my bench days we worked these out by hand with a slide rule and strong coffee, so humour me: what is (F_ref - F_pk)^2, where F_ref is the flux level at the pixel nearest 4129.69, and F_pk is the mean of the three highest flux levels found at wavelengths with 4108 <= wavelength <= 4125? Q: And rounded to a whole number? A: 4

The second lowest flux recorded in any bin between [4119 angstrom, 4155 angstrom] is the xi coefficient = 28.96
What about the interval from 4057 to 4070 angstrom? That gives 31.9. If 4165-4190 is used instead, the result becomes 25.99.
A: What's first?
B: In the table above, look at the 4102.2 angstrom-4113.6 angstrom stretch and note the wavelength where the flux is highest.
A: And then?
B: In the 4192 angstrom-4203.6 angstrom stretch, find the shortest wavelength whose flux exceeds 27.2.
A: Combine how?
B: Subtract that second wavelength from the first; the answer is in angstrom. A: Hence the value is -89.8 angstrom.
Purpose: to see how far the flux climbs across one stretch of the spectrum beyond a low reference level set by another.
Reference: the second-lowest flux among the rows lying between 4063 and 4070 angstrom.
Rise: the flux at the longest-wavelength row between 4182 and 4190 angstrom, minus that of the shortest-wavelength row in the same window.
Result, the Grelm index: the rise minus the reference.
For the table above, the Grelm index -34.1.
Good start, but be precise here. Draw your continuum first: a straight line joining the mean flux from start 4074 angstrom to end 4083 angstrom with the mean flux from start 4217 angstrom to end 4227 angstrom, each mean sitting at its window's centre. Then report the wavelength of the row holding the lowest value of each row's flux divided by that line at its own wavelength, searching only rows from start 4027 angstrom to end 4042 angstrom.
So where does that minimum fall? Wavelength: 4039.41 angstrom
